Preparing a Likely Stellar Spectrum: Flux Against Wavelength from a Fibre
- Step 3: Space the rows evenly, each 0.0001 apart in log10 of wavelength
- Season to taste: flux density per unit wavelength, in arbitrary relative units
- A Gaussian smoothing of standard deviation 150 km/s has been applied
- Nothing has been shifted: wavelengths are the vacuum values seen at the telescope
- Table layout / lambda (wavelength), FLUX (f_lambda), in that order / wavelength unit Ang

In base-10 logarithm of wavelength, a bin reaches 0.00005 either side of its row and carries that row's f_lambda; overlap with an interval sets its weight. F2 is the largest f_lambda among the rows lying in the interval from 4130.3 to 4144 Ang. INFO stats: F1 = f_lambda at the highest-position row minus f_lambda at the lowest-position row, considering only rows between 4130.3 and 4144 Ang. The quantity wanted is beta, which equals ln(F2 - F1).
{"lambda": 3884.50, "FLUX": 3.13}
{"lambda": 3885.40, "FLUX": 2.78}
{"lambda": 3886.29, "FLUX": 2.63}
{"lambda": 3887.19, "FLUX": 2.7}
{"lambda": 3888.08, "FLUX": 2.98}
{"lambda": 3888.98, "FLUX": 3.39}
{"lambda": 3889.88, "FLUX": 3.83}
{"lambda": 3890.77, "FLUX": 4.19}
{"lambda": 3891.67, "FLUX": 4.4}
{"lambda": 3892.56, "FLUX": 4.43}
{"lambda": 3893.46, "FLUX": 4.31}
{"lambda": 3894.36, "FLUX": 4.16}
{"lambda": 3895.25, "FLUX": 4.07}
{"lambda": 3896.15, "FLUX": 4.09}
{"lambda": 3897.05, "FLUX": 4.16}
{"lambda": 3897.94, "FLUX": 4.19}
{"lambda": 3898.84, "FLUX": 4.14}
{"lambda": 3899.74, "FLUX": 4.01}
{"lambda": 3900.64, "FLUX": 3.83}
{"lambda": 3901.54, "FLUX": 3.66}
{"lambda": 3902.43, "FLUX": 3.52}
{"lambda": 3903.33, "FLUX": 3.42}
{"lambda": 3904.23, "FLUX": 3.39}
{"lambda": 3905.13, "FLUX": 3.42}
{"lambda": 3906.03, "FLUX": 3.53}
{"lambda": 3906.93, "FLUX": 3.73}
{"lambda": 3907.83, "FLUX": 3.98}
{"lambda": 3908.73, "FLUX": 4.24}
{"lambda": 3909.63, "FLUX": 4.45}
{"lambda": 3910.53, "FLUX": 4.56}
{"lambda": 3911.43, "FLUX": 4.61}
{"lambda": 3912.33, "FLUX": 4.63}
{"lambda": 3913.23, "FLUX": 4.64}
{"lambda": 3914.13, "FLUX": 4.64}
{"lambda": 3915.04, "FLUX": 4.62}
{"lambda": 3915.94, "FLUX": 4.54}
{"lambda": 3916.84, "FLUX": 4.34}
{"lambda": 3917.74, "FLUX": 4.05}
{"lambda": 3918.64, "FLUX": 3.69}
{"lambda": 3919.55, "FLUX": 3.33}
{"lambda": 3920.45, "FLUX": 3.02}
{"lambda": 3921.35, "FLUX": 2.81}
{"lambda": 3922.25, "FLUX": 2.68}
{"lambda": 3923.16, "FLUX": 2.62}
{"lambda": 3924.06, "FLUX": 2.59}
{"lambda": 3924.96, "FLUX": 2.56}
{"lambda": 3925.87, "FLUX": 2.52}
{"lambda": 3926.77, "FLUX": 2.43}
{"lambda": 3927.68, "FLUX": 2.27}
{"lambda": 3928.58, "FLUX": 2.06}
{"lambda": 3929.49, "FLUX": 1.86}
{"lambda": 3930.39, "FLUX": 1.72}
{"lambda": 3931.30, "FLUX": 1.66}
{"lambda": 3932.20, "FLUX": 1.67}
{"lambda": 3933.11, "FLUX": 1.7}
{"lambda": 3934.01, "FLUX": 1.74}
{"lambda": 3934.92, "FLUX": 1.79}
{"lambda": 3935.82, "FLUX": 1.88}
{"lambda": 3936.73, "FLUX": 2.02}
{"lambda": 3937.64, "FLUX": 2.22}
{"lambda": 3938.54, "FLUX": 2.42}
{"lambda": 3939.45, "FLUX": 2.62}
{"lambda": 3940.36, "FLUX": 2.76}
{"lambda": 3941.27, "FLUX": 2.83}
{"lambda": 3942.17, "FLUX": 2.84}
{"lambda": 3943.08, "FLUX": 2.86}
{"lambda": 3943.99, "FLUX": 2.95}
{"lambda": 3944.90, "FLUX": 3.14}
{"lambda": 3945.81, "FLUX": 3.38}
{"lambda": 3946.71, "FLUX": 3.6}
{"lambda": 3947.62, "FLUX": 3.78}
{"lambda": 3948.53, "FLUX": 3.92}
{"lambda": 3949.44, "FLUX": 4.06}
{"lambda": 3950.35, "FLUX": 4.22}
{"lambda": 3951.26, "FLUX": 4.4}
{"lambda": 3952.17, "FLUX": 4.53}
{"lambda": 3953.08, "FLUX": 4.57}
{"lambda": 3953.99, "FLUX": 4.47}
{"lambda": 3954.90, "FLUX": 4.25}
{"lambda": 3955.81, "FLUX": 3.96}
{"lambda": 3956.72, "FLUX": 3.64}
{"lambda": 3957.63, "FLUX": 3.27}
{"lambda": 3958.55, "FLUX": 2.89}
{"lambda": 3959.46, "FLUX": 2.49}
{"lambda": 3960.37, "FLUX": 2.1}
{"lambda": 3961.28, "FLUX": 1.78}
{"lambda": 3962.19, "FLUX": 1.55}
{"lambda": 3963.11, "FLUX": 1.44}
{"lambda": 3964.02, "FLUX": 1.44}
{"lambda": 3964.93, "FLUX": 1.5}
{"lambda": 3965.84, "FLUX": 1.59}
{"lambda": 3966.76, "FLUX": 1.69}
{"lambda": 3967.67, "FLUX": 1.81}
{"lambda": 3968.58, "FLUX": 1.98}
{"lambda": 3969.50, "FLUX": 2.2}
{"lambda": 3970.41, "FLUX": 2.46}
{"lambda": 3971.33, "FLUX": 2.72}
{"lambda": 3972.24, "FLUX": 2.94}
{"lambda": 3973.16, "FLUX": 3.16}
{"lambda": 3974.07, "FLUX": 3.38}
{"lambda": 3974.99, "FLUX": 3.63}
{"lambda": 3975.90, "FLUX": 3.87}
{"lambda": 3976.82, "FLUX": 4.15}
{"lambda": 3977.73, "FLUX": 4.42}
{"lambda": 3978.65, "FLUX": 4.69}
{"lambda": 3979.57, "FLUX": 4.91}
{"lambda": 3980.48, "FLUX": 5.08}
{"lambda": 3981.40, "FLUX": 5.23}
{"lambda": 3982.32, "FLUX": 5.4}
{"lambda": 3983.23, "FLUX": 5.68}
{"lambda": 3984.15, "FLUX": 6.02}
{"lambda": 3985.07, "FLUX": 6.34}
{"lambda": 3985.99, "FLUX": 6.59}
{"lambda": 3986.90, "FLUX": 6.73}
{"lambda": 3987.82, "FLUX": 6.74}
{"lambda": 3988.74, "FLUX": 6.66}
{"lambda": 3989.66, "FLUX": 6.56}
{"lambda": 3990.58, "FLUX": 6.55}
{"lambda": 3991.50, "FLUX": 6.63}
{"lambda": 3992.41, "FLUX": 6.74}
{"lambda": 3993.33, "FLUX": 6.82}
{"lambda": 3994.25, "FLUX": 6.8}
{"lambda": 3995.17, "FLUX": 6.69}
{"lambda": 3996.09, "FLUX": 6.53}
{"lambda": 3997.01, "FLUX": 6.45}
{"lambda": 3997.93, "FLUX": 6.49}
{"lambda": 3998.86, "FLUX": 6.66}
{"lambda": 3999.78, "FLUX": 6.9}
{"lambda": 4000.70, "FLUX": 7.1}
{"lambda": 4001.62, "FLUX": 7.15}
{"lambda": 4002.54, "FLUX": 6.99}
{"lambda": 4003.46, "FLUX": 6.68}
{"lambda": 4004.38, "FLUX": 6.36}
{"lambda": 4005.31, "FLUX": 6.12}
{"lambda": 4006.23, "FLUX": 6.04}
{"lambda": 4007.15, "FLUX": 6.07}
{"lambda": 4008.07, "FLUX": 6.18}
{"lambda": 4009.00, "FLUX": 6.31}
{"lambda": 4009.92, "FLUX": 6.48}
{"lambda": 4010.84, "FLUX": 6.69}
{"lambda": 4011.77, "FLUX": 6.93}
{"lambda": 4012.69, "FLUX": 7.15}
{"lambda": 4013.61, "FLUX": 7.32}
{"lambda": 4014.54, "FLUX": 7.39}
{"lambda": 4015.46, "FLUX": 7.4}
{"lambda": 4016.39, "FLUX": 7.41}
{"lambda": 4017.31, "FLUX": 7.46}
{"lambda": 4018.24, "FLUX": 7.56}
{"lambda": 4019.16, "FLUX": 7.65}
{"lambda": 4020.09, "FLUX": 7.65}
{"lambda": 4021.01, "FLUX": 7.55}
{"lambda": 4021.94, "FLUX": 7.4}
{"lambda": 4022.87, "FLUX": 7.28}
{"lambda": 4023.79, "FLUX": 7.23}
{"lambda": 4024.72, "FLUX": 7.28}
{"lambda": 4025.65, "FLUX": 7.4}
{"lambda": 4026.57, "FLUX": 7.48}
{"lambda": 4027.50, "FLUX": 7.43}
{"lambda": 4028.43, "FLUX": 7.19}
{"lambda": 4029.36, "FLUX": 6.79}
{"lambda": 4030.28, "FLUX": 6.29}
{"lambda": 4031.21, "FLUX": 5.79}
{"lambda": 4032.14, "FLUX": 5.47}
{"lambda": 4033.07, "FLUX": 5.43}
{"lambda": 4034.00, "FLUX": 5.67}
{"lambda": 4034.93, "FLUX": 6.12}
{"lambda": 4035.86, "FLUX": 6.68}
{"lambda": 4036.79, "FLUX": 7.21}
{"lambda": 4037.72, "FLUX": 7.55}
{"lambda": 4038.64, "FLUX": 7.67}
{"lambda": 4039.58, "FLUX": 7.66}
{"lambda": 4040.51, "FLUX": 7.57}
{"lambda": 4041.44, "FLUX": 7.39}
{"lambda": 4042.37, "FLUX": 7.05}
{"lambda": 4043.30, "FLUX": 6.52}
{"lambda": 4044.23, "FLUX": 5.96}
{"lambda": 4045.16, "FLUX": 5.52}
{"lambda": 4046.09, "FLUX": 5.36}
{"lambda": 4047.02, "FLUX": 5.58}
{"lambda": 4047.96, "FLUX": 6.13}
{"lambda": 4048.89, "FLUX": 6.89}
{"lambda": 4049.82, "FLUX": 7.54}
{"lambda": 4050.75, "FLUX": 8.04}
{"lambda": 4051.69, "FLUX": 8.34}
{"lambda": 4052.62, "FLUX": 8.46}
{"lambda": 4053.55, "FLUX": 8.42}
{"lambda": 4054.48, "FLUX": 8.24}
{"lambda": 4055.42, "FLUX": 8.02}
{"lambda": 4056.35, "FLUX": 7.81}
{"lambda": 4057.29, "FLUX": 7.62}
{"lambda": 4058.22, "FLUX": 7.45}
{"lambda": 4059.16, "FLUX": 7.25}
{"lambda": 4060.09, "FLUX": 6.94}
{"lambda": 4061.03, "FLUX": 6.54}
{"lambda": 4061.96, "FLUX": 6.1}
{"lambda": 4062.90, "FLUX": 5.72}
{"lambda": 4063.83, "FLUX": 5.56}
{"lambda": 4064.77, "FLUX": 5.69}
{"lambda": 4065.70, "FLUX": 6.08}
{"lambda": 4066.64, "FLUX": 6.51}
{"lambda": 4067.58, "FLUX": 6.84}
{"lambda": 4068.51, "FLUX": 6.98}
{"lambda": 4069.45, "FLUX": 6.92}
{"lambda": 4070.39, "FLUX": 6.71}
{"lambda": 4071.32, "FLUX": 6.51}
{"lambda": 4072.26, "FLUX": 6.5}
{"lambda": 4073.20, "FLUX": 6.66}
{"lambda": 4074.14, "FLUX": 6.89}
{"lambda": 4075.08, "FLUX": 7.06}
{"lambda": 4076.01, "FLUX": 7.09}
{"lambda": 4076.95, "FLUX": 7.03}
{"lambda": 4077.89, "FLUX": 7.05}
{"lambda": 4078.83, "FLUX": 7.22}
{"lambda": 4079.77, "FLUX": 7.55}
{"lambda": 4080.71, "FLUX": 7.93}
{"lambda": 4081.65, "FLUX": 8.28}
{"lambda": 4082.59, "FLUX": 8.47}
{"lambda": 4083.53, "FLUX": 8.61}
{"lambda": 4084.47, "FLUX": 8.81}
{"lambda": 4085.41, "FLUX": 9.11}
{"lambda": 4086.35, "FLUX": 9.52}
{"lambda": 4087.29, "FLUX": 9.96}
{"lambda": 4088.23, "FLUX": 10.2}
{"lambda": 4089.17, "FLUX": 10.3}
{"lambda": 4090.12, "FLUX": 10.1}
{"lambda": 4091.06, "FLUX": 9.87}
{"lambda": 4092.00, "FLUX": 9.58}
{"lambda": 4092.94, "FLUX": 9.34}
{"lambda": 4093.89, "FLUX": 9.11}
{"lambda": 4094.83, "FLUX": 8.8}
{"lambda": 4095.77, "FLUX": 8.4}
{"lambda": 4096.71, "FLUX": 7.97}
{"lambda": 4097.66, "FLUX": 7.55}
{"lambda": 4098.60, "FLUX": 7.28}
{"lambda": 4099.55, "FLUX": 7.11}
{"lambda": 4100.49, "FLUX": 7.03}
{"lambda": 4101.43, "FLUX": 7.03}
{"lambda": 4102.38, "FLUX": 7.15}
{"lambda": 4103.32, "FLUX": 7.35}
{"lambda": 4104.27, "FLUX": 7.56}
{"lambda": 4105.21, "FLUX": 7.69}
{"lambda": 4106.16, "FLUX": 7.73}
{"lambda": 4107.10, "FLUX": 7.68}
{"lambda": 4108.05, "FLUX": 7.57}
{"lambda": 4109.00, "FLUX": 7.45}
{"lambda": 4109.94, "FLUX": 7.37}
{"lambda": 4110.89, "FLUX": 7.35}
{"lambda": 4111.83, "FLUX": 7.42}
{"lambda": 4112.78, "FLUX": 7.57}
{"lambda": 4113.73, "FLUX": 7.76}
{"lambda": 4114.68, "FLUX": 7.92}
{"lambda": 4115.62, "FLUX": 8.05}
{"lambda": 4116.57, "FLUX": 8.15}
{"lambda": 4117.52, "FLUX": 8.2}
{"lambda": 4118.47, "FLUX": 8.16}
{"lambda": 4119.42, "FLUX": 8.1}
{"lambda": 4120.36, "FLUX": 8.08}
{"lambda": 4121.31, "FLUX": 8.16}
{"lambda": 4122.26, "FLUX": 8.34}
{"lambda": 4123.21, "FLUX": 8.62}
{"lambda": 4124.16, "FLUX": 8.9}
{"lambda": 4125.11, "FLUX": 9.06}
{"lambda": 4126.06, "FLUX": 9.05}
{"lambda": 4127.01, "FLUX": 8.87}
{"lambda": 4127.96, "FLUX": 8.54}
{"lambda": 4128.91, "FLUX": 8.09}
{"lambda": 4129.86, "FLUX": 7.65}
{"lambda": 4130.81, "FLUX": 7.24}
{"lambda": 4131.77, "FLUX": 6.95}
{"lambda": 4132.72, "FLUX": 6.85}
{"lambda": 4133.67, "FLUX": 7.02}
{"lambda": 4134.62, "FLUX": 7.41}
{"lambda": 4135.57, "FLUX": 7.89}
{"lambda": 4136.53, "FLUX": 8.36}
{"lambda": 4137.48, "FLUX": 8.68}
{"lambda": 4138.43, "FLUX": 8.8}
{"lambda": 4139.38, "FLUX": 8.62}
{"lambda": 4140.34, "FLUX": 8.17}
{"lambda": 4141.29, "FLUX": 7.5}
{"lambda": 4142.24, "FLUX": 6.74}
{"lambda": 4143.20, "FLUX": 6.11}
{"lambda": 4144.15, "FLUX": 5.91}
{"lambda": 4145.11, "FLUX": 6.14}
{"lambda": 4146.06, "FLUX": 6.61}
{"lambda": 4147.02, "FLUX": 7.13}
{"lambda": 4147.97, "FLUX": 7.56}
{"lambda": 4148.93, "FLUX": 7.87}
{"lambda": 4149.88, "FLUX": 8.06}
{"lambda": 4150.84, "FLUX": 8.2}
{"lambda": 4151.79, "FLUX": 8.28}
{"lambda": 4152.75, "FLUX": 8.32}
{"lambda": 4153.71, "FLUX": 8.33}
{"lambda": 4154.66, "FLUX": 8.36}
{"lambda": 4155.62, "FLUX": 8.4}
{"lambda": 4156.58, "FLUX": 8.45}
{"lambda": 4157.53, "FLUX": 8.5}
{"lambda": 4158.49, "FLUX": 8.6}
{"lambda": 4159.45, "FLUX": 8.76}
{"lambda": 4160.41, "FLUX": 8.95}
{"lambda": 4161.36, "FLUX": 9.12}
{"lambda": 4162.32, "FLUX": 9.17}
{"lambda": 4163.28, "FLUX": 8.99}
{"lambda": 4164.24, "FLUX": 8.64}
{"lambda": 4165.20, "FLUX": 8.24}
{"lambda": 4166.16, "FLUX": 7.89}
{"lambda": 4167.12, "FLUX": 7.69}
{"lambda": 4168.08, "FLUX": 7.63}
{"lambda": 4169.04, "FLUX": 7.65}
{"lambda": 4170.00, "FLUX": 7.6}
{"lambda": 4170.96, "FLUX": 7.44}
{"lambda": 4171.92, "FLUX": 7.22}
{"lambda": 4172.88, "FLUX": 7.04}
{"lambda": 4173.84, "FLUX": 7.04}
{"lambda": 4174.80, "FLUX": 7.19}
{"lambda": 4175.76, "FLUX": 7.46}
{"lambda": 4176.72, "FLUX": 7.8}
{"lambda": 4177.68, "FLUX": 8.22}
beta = 2.30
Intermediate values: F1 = -1.1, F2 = 8.8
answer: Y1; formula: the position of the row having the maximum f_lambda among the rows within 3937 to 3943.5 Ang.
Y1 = 3943.08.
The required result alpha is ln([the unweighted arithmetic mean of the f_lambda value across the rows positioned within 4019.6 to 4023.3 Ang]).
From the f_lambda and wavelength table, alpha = 2.0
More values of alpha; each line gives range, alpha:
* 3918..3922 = 1.2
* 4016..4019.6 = 2.0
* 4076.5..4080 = 2.0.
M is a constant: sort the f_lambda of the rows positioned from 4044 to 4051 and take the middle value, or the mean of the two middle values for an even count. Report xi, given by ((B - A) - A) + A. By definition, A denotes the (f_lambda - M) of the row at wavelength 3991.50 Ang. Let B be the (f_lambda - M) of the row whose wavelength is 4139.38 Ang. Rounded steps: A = 1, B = 2.6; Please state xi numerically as 2.0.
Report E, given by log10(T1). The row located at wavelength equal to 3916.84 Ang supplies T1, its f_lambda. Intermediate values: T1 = 4.34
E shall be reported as 0.64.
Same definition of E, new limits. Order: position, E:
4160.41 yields 0.95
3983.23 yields 0.75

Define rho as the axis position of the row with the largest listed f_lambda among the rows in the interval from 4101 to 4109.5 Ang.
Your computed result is 4106.16 Ang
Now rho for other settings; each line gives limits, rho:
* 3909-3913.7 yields 3913.23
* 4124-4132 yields 4125.11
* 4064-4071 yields 4068.51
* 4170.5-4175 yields 4170.96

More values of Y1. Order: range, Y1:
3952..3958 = 3953.08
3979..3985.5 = 3985.07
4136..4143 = 4138.43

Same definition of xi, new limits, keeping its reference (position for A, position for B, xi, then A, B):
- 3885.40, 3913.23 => 1.9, -3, -1.4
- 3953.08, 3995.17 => 2.1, -1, 0.6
